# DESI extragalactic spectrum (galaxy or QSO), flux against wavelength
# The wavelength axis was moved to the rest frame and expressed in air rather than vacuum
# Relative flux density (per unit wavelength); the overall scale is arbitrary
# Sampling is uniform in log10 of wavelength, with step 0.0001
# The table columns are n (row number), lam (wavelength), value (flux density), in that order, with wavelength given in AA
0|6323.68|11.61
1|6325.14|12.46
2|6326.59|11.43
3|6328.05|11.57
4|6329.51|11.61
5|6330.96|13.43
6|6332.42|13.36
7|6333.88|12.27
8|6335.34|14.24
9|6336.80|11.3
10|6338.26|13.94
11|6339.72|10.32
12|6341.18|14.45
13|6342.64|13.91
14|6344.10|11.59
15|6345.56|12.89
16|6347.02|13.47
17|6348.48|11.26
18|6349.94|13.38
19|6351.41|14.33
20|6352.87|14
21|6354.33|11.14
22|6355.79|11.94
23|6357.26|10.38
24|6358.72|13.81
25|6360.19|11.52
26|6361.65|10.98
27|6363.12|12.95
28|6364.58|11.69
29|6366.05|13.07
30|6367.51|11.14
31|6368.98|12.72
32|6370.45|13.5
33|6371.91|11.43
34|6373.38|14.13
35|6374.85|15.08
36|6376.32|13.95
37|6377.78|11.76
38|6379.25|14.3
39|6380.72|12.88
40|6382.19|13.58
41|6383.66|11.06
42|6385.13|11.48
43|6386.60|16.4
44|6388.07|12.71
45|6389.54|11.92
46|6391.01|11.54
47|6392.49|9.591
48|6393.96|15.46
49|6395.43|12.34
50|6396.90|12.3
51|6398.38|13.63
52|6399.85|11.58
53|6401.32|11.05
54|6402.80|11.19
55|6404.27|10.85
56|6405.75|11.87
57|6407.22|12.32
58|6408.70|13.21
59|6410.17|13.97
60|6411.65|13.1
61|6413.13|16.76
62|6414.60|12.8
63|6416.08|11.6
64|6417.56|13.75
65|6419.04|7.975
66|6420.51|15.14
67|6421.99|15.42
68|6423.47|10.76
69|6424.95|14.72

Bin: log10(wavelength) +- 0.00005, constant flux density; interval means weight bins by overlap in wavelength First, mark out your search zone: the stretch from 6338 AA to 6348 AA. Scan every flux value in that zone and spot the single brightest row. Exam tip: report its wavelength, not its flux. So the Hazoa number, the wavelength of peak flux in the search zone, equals 6341.18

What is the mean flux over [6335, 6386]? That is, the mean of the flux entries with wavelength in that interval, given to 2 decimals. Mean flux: 12.67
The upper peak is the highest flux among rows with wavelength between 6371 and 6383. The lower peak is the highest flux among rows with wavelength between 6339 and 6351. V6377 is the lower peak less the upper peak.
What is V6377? -0.6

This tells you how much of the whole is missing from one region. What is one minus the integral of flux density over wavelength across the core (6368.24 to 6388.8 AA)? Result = -271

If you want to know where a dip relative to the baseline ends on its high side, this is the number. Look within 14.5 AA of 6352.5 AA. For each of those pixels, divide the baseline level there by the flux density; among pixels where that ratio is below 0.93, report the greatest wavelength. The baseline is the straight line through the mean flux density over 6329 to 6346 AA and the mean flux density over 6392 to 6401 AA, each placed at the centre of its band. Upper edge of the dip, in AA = 6358.72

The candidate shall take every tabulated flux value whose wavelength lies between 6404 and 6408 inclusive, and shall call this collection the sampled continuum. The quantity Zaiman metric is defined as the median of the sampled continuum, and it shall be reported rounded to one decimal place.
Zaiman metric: 11.9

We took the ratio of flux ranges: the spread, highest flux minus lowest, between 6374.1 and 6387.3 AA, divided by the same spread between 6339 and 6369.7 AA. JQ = 1.29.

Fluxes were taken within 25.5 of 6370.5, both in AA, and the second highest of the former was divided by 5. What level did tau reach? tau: 3.09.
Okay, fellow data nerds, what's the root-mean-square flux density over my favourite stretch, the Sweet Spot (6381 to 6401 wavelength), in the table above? 12.71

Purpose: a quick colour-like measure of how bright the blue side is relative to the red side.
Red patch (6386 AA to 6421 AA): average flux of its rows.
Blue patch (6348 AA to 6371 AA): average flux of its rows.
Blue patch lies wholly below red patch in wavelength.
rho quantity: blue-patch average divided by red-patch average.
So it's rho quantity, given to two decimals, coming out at 0.98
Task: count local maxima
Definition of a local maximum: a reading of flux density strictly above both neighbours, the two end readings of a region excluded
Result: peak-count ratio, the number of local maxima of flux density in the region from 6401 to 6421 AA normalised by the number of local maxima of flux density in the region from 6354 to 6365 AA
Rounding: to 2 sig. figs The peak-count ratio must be 1.3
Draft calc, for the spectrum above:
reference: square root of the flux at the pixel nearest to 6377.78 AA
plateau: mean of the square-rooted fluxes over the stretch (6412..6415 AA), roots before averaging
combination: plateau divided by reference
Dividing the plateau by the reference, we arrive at 1.12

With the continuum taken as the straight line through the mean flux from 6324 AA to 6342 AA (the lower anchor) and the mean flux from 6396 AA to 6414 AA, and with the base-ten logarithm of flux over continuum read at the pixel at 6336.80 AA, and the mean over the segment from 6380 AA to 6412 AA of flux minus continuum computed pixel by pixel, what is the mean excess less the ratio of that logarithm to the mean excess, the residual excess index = -0.4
